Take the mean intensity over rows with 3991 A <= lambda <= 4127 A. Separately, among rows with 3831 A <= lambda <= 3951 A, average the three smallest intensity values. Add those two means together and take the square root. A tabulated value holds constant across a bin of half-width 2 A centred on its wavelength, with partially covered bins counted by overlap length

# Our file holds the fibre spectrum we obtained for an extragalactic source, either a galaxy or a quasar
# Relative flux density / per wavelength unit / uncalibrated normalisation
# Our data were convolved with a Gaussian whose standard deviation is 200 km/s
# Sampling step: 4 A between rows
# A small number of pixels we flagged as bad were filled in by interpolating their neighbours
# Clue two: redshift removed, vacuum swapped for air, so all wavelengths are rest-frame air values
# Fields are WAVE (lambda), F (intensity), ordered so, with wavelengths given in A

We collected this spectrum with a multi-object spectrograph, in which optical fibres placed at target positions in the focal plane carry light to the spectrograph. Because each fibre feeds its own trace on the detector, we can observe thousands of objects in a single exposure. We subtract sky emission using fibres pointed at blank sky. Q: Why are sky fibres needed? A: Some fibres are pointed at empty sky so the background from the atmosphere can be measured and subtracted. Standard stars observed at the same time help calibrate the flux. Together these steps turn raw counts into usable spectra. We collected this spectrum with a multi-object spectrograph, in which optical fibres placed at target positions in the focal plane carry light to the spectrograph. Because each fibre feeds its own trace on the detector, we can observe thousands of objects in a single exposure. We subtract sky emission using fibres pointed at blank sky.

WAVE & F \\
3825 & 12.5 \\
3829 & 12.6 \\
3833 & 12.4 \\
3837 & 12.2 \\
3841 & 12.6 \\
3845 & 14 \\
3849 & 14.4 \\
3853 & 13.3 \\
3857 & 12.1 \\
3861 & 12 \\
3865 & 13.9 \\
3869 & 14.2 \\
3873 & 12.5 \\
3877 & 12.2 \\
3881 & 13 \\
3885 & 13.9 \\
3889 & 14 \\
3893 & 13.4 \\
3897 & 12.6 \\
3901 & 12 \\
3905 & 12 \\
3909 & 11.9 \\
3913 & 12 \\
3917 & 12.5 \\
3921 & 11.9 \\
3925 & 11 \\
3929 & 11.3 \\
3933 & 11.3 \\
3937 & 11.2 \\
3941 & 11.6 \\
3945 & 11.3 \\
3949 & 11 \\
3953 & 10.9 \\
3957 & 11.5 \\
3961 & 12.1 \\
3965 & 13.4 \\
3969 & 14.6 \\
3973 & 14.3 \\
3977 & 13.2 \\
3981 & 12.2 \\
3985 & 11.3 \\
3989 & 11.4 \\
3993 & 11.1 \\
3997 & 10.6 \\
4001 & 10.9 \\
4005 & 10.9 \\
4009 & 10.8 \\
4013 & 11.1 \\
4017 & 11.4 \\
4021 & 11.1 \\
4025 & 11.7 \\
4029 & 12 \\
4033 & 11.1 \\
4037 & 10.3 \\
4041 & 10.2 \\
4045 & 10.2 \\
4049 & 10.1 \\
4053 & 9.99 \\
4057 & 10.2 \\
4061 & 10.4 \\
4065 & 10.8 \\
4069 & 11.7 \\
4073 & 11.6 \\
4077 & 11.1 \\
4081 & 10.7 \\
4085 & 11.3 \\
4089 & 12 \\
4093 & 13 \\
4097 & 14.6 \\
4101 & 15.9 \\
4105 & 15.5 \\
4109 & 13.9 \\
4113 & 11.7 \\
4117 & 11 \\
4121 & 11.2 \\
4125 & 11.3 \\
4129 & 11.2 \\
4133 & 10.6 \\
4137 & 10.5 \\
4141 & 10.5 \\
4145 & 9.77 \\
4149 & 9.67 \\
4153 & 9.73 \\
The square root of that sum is 4.75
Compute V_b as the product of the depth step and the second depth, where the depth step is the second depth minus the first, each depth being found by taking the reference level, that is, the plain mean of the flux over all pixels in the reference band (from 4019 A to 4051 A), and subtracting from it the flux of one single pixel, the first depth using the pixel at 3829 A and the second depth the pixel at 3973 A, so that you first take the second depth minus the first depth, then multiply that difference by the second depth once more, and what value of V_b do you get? 5.9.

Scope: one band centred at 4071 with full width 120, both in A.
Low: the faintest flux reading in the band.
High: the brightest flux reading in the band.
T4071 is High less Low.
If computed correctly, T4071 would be 5.9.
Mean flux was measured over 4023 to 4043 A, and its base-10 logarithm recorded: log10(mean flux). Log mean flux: 1.04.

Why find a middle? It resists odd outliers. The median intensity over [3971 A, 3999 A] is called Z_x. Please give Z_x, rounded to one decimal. 11.4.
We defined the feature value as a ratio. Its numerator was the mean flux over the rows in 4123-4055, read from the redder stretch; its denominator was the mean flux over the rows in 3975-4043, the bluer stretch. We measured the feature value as 1.08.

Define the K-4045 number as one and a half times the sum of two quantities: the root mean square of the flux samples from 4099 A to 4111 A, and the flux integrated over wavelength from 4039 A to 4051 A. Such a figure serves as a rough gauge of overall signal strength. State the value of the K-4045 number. 206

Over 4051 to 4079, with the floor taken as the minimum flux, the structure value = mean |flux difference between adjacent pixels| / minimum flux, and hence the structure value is 0.039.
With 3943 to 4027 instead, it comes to 0.048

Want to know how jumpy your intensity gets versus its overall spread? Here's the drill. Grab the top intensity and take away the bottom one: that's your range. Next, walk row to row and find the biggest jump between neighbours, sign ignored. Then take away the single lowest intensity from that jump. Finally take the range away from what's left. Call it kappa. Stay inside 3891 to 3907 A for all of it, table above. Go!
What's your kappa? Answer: -12.6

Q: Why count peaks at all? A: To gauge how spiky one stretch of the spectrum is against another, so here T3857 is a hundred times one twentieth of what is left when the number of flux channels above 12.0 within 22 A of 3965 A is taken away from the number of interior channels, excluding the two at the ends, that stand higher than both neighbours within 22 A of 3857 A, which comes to -20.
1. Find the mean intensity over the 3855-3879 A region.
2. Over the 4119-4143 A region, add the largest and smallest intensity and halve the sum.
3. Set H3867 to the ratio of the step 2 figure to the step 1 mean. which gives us 0.85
